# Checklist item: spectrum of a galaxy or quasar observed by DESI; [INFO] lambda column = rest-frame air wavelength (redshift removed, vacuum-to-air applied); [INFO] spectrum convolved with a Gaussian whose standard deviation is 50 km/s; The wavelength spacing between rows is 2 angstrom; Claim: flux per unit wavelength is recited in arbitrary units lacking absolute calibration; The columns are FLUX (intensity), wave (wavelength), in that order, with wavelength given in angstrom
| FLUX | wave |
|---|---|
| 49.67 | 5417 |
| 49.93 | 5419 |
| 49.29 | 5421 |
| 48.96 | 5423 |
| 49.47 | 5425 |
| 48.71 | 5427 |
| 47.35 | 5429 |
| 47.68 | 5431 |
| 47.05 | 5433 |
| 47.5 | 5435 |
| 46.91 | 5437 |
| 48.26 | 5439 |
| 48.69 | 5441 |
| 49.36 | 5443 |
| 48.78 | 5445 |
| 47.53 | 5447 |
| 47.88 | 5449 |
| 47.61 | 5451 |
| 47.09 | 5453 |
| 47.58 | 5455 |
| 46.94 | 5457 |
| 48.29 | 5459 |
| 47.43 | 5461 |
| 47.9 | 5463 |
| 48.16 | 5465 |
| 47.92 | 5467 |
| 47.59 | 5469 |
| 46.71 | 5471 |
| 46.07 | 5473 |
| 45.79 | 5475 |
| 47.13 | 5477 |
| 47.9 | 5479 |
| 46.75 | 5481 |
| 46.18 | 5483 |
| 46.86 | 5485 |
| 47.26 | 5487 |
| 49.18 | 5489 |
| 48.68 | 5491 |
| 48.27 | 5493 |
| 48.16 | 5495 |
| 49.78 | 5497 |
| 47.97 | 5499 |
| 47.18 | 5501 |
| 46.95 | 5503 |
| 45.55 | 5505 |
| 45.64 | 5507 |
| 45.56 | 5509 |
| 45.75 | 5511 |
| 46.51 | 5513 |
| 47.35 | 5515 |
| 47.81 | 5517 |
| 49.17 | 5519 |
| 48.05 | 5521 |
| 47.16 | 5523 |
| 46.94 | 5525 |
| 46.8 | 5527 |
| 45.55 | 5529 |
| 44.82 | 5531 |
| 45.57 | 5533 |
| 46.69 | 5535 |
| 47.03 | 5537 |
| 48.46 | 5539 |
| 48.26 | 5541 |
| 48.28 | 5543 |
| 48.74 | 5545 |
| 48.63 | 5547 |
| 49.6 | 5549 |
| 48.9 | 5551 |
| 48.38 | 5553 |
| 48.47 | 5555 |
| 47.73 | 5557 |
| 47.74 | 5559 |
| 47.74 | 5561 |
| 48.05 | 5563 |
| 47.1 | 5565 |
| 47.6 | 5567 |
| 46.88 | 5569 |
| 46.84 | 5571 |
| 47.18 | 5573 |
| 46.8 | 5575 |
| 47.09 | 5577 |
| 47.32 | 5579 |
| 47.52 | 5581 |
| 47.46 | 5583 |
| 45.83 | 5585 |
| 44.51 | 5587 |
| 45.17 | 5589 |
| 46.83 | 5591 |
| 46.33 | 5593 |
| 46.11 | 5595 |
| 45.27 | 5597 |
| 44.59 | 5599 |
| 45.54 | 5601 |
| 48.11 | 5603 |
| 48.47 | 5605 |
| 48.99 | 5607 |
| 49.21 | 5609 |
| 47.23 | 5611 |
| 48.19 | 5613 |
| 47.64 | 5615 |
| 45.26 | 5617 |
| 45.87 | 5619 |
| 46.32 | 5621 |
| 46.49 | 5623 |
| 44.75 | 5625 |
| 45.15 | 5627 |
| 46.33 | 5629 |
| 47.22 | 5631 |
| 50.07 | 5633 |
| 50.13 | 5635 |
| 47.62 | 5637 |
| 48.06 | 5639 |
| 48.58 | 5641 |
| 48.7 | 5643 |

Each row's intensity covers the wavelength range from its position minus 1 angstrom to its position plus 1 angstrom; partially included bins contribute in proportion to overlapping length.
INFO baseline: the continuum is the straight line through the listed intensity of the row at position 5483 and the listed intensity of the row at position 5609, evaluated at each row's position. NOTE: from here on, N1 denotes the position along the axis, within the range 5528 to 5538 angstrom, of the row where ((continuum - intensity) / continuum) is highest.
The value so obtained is 5531 angstrom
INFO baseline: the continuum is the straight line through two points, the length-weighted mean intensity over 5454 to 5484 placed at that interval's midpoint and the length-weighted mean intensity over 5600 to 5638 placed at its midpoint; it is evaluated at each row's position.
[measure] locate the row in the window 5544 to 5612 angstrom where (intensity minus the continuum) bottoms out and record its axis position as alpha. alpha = 5587 angstrom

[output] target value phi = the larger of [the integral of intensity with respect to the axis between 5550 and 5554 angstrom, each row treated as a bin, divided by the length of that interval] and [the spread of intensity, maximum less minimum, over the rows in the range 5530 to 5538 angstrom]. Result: 48.6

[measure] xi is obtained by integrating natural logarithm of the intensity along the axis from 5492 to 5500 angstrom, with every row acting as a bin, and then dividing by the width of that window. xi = 3.88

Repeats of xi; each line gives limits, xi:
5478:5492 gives 3.86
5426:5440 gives 3.86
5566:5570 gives 3.86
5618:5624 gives 3.83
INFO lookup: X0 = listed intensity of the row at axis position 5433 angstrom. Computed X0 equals 47.05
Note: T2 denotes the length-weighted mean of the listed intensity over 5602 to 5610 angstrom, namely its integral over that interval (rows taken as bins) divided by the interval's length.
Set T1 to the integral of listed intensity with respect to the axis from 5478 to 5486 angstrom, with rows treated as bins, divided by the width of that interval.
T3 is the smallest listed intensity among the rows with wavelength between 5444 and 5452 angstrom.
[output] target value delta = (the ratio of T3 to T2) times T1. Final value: 45.8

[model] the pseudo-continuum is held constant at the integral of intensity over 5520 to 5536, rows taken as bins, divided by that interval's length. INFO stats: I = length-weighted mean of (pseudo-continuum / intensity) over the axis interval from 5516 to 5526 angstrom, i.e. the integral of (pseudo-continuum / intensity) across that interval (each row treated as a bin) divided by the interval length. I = 0.97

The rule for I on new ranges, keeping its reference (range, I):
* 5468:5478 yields 1.00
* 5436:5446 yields 0.96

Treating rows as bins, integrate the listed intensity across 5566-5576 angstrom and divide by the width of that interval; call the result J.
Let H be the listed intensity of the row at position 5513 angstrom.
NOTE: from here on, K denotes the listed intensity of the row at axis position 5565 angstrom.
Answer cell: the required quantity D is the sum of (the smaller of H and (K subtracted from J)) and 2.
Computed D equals 2.0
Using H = 46.51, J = 47.1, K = 47.1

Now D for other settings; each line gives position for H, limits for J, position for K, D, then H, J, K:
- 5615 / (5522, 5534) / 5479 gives 0.2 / 47.64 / 46.1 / 47.9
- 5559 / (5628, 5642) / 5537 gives 3.3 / 47.74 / 48.3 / 47.03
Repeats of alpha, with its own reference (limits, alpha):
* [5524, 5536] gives 5531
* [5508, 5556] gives 5531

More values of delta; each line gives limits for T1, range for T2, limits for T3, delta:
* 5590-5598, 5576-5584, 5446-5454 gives 45.9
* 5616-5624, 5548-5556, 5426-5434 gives 44.3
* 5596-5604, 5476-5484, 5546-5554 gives 47.2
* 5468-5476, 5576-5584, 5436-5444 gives 46.1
